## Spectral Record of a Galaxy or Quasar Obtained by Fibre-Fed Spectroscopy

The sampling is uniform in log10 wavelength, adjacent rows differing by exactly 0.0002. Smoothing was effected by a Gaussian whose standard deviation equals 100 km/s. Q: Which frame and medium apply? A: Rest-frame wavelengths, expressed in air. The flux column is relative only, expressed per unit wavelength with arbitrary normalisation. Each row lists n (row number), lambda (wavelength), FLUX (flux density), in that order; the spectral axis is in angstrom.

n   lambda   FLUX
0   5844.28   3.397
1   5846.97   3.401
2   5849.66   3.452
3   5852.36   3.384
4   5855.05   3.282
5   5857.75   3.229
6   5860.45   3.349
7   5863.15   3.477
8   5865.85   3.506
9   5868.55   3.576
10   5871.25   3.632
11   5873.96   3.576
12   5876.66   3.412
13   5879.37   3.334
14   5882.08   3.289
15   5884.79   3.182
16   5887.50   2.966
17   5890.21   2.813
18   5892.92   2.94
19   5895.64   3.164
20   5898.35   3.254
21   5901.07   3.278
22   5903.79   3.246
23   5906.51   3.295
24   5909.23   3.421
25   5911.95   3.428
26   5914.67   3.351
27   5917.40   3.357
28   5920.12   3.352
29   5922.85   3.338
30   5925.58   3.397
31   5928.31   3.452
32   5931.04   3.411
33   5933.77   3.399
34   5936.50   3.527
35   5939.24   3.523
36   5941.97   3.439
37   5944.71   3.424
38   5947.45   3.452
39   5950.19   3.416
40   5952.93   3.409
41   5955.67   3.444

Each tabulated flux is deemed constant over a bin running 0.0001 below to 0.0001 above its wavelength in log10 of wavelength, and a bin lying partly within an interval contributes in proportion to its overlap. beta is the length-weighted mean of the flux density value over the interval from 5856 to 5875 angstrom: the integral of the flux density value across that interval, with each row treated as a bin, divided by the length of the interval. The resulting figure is 3.47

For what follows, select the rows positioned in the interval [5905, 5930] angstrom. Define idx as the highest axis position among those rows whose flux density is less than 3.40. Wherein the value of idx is 5925.58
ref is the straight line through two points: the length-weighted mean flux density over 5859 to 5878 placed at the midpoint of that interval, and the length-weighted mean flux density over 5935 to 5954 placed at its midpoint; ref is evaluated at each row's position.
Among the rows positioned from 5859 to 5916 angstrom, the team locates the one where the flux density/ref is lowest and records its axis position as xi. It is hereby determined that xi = 5890.21 angstrom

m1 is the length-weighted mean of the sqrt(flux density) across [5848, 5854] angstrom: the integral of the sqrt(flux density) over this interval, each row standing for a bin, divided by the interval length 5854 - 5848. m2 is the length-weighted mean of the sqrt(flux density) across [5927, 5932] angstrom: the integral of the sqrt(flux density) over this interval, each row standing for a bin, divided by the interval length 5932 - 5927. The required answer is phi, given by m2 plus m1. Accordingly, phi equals 3.701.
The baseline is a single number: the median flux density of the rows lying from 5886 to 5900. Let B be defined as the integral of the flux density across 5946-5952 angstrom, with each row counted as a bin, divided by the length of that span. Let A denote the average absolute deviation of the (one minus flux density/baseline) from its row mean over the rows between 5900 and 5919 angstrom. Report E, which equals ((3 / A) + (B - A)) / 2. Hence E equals 80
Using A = 0.019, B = 3.43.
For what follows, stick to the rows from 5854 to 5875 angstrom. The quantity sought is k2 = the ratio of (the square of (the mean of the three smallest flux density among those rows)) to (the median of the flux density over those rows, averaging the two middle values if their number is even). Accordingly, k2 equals 3.09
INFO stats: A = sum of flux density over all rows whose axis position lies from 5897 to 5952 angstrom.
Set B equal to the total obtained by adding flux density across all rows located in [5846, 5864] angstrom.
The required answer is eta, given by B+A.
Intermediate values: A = 67.8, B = 23.6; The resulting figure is 91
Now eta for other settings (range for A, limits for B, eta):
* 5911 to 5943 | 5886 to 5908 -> 66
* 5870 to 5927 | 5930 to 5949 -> 93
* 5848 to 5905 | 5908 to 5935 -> 103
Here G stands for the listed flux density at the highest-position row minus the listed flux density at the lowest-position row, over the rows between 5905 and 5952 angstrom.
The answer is 0.12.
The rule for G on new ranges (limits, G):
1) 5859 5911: 0.07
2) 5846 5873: 0.23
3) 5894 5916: 0.19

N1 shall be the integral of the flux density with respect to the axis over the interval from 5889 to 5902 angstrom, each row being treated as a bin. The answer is 40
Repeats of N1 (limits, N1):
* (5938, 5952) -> 48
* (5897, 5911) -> 46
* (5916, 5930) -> 47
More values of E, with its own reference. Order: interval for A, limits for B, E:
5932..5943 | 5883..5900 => 85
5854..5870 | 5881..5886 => 40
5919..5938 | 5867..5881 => 101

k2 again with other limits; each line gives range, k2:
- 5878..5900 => 2.66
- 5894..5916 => 3.16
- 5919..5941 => 3.32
